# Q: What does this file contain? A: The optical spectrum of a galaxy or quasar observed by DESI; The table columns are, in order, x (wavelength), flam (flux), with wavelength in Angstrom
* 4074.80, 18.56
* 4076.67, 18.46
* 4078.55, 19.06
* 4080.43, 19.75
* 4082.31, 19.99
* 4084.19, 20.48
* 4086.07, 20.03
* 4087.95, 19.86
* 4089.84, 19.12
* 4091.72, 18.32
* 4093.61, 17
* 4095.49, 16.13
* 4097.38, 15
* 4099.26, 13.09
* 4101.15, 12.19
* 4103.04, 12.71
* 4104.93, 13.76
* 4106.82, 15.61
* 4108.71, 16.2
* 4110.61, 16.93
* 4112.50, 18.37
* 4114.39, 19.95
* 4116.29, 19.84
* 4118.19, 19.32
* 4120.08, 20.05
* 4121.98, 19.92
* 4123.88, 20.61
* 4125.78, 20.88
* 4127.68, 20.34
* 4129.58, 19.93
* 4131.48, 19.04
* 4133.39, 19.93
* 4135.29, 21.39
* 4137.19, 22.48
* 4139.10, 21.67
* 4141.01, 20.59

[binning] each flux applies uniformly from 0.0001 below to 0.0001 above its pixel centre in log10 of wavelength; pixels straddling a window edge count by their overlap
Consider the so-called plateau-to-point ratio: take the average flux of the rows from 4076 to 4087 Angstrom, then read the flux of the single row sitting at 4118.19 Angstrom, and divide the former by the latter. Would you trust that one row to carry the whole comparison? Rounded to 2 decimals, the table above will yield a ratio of 1.02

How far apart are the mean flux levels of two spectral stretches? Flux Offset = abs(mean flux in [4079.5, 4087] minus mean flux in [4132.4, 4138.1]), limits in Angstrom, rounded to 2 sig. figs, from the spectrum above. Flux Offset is 1.2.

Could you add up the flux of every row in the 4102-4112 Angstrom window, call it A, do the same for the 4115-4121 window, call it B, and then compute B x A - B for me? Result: 4394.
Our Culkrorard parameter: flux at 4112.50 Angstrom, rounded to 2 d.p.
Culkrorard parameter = 18.37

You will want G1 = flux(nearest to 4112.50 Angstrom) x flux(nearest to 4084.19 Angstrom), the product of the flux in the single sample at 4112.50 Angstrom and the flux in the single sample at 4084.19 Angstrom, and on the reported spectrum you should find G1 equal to 376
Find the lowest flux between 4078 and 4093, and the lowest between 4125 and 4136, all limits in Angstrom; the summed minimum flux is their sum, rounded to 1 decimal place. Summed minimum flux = 37.4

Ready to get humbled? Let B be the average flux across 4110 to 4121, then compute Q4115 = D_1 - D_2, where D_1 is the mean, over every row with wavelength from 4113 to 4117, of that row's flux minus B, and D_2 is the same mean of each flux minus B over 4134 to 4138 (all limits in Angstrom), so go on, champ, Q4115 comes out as -2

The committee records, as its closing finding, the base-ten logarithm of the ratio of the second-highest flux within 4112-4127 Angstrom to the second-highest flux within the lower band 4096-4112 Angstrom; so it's 0.10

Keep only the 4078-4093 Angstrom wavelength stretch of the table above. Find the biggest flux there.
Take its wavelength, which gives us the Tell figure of 4084.19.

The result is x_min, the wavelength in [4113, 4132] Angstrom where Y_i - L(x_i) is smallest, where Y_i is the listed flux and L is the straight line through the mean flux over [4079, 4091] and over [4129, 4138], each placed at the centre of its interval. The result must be 4131.48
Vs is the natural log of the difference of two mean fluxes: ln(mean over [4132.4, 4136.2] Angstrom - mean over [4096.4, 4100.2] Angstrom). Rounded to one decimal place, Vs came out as 1.9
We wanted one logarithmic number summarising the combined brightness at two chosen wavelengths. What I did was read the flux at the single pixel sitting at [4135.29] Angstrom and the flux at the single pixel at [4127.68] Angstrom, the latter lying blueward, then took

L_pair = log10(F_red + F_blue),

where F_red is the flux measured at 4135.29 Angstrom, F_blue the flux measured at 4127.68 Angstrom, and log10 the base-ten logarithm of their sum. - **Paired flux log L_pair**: 1.62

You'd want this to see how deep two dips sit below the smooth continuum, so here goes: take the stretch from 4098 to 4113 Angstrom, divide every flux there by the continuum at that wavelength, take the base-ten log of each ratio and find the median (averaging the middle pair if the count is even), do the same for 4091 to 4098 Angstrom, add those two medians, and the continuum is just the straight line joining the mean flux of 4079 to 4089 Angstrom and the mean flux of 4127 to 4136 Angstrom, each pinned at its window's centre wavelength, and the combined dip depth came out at -0.22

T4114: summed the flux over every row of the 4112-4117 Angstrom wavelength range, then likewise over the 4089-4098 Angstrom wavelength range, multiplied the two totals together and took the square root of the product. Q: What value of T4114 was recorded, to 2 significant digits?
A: 71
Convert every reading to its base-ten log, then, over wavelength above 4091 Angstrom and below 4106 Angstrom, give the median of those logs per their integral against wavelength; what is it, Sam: 0.07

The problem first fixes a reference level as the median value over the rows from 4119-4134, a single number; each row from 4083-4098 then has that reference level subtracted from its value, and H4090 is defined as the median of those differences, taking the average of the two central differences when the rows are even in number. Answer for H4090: -1.3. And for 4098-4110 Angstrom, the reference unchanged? -6.6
